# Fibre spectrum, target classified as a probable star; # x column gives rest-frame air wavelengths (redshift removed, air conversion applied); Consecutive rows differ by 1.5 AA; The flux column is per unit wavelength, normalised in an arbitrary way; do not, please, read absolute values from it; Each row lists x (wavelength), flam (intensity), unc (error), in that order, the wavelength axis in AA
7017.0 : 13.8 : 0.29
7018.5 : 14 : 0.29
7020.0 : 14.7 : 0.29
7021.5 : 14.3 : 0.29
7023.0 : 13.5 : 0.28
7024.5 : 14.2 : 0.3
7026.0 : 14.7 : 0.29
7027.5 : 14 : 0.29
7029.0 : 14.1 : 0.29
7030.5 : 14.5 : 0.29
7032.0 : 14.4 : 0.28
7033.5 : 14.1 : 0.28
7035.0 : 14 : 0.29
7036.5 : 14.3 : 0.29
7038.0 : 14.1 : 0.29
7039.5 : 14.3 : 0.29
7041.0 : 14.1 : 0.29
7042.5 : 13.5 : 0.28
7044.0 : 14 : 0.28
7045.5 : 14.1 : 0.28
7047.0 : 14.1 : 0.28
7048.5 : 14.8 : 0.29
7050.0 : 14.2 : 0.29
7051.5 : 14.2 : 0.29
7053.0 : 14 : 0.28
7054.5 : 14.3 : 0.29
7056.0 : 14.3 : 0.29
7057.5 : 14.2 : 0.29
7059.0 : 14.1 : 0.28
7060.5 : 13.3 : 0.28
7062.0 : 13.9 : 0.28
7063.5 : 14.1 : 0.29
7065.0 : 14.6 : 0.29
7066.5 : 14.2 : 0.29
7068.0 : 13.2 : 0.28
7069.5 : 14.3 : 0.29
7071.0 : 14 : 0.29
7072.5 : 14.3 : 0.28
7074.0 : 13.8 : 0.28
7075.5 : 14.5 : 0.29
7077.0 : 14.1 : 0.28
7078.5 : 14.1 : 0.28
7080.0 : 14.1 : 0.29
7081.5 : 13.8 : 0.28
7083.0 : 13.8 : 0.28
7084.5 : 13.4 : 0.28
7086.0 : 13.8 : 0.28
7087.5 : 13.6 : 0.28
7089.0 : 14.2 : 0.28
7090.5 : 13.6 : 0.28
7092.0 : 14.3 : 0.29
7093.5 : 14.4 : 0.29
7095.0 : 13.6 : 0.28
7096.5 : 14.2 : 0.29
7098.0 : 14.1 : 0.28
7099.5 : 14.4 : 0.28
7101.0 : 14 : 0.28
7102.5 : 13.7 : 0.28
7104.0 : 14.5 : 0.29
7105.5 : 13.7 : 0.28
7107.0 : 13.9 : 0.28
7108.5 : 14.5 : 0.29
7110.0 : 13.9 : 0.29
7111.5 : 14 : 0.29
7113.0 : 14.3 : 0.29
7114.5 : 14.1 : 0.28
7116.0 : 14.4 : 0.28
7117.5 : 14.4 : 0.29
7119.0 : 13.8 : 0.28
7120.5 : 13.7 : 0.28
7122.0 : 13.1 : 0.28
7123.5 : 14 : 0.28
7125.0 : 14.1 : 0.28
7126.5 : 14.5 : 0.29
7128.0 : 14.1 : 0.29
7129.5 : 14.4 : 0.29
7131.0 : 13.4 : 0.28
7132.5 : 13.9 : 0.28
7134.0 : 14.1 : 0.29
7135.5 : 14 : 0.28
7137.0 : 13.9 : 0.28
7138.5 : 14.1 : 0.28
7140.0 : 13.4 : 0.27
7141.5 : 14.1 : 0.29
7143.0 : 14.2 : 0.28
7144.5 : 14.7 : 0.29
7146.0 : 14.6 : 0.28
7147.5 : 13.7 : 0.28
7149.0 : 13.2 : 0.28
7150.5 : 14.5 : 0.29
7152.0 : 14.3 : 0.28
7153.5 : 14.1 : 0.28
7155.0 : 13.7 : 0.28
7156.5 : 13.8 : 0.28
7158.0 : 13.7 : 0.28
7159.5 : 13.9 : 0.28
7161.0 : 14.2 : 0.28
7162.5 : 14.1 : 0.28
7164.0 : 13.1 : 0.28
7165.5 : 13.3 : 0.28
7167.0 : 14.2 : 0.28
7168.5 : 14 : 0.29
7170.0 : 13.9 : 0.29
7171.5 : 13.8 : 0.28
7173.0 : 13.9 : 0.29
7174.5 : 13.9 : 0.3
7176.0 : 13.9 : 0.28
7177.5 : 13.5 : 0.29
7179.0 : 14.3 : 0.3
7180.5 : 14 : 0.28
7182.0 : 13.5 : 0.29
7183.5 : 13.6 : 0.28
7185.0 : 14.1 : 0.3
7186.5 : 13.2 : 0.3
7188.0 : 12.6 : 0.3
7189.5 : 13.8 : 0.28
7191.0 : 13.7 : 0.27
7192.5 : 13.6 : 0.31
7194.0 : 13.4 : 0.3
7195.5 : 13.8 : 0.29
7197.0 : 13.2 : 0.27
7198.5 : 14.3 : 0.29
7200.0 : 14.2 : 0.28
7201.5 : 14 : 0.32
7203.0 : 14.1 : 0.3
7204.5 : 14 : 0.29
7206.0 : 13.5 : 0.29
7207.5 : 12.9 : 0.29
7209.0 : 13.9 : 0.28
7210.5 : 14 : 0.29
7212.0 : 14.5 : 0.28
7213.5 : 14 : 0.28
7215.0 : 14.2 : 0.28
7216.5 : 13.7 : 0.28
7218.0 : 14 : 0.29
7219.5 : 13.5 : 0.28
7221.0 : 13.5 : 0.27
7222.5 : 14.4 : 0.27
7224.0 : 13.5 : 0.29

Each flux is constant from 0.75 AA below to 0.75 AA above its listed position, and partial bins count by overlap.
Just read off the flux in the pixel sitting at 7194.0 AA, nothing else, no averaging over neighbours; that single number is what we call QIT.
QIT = 13.4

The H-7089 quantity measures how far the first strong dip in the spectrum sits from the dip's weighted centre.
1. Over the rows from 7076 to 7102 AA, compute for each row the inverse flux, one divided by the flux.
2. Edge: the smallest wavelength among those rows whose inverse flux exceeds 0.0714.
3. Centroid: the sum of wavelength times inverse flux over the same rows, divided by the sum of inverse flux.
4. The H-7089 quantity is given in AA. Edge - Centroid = -7.5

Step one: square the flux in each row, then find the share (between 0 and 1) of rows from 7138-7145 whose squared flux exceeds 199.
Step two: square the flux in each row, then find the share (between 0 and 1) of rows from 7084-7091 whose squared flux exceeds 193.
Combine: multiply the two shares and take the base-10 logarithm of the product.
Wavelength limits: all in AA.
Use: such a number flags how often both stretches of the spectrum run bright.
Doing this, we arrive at -1.1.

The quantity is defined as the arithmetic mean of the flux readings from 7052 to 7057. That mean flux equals 14.2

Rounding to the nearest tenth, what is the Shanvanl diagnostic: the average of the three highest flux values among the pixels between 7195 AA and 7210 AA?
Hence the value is 14.2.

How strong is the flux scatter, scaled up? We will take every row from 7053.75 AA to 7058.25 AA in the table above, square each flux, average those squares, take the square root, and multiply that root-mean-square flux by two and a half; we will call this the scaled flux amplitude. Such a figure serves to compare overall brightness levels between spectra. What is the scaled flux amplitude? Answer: 35.7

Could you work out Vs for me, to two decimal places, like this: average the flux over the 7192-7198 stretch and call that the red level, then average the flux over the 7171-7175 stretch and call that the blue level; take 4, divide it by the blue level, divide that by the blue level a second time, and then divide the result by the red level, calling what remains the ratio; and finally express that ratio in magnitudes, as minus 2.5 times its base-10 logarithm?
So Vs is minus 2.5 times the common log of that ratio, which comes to 7.03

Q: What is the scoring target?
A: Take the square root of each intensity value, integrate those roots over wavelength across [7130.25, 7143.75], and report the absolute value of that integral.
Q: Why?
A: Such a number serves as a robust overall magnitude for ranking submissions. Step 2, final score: 50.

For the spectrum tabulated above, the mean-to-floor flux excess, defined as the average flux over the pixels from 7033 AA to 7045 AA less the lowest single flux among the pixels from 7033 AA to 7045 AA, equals 0.55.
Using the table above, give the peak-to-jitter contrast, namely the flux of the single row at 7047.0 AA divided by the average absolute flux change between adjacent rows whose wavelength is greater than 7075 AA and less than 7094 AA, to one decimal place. 45.7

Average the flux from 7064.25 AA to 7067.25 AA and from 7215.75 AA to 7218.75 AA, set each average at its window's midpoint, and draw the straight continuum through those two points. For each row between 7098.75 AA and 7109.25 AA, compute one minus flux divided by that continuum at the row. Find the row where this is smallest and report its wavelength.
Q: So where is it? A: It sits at 7108.5 AA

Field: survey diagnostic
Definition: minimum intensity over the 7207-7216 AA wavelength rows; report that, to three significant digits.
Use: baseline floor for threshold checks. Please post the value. 12.9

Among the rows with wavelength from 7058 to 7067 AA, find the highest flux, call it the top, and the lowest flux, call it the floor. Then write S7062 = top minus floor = 1.3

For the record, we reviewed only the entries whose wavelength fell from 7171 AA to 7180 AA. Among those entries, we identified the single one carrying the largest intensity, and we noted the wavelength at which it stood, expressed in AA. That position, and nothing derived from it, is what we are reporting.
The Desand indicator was 7179.0 AA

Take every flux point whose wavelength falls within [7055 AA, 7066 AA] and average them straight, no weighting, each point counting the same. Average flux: 14.1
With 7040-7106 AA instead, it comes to 14.0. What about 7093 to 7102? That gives 14.1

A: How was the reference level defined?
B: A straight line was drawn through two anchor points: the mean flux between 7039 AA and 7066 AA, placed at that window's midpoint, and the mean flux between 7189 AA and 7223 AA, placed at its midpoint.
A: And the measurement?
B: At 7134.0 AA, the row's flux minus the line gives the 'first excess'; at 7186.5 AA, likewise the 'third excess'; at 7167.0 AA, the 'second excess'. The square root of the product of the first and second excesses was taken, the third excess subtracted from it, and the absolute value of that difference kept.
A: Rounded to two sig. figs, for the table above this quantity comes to 0.87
